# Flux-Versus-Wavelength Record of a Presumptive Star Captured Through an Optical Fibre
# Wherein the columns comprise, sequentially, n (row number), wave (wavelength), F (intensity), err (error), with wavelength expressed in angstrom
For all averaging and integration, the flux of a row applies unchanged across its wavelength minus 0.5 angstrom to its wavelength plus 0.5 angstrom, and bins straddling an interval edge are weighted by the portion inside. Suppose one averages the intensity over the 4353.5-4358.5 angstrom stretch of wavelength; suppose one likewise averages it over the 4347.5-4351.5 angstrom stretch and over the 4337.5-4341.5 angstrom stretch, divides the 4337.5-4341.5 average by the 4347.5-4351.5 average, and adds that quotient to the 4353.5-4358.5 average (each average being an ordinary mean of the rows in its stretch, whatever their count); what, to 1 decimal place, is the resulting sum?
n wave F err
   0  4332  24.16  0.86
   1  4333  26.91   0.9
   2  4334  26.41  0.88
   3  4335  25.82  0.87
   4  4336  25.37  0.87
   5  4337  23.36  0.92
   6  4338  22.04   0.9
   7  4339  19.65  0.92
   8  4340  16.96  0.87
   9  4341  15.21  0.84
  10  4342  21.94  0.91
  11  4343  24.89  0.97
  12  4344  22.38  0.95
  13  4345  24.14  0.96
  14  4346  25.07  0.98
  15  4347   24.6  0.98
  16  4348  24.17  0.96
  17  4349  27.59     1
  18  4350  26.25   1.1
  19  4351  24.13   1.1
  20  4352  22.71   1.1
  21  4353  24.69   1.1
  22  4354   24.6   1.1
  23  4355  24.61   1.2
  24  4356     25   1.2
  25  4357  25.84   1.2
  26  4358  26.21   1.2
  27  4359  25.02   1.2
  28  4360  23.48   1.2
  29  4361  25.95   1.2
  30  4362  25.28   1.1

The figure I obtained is 26.0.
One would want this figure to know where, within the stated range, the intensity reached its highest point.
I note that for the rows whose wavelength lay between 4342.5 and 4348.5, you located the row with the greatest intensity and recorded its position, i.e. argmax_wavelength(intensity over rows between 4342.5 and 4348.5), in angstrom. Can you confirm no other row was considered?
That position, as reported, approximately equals 4346 angstrom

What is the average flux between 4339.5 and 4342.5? 18.0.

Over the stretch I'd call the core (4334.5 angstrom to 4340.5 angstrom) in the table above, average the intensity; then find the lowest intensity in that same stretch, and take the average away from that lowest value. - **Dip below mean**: -5.2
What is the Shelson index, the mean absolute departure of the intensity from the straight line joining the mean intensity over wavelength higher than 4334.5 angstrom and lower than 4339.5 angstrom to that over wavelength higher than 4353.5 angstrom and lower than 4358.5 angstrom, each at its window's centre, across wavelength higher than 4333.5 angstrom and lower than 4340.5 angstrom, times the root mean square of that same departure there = 10.1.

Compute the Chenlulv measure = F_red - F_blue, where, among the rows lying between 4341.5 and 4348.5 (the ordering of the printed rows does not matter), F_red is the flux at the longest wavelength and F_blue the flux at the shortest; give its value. 2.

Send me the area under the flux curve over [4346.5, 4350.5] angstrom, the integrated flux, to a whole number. 103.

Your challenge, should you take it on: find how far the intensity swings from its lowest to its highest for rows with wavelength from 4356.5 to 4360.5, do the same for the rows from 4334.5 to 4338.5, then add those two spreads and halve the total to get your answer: 3.3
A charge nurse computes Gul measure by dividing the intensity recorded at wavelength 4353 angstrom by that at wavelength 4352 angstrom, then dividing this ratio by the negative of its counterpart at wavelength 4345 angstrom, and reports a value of -0.045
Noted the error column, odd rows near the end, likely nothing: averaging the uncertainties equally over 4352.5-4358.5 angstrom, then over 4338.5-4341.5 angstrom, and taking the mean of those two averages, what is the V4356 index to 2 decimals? 1.02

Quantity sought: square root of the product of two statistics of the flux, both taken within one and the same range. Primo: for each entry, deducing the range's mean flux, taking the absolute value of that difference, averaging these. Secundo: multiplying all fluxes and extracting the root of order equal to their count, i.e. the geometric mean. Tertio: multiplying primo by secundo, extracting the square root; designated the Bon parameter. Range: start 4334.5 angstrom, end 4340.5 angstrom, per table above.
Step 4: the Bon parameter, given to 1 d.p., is 7.6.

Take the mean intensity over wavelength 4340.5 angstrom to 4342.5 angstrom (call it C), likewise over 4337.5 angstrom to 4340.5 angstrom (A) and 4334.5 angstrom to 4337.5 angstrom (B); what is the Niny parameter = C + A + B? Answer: 63.0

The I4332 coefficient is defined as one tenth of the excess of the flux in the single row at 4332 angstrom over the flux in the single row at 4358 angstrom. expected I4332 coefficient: -0.2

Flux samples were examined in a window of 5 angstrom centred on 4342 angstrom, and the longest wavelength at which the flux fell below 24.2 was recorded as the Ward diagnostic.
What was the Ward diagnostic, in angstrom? 4344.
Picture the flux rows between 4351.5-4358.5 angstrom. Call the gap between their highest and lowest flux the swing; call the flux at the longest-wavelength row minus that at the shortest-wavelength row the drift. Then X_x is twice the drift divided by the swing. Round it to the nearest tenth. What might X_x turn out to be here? 2.0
